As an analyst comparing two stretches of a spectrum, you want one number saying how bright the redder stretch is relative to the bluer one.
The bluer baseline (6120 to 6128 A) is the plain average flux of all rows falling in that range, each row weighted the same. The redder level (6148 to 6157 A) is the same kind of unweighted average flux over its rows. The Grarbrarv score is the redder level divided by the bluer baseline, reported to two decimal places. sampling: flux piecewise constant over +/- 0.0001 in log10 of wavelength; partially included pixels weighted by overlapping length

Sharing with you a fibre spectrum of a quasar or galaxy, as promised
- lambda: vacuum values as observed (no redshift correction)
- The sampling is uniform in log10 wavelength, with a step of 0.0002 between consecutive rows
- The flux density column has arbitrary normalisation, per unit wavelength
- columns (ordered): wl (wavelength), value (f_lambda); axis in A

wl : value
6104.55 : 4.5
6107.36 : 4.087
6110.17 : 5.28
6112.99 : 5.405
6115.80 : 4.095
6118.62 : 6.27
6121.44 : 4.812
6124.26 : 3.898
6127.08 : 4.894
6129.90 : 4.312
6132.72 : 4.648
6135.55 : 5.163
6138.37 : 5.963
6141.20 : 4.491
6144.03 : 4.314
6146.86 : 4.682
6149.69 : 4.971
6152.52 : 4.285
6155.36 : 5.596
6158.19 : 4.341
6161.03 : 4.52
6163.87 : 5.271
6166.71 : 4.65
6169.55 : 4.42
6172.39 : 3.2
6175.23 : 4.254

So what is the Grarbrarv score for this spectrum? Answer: 1.09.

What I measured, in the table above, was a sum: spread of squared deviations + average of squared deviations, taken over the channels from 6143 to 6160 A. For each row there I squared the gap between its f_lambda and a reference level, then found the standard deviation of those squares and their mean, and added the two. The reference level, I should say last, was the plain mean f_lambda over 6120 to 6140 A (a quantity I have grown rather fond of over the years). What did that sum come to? 0.4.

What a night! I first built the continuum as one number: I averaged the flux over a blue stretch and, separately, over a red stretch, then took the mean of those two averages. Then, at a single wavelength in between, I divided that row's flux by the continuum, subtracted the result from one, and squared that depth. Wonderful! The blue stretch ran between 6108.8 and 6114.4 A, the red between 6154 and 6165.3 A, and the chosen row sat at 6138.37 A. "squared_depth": 0.026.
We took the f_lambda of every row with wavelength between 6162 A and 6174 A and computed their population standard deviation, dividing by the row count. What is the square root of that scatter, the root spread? 0.87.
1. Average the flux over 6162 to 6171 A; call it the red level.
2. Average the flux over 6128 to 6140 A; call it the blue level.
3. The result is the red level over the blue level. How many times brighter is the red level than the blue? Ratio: 0.95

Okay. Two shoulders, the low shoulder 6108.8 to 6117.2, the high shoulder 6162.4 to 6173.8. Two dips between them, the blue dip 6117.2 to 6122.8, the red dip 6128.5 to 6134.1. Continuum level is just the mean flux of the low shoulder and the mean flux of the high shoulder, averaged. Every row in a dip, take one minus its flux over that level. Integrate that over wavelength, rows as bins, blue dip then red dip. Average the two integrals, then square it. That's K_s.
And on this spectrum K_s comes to 0.18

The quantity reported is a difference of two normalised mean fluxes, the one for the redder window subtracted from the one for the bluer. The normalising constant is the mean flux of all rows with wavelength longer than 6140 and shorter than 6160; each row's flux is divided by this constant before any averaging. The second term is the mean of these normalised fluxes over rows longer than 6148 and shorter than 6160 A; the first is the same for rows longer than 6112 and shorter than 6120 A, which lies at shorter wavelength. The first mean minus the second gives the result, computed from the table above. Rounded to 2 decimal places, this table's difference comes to 0.10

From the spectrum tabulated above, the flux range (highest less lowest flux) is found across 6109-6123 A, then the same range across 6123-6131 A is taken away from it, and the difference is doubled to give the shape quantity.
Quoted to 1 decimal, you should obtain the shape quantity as 2.4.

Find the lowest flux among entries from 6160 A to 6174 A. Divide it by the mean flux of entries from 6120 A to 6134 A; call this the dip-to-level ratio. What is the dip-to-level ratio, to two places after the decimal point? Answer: 0.71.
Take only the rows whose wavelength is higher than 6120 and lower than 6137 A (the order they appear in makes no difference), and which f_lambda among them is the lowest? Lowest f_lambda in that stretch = 3.898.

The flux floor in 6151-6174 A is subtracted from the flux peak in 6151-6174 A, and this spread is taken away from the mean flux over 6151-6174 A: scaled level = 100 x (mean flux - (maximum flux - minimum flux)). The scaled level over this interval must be 214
